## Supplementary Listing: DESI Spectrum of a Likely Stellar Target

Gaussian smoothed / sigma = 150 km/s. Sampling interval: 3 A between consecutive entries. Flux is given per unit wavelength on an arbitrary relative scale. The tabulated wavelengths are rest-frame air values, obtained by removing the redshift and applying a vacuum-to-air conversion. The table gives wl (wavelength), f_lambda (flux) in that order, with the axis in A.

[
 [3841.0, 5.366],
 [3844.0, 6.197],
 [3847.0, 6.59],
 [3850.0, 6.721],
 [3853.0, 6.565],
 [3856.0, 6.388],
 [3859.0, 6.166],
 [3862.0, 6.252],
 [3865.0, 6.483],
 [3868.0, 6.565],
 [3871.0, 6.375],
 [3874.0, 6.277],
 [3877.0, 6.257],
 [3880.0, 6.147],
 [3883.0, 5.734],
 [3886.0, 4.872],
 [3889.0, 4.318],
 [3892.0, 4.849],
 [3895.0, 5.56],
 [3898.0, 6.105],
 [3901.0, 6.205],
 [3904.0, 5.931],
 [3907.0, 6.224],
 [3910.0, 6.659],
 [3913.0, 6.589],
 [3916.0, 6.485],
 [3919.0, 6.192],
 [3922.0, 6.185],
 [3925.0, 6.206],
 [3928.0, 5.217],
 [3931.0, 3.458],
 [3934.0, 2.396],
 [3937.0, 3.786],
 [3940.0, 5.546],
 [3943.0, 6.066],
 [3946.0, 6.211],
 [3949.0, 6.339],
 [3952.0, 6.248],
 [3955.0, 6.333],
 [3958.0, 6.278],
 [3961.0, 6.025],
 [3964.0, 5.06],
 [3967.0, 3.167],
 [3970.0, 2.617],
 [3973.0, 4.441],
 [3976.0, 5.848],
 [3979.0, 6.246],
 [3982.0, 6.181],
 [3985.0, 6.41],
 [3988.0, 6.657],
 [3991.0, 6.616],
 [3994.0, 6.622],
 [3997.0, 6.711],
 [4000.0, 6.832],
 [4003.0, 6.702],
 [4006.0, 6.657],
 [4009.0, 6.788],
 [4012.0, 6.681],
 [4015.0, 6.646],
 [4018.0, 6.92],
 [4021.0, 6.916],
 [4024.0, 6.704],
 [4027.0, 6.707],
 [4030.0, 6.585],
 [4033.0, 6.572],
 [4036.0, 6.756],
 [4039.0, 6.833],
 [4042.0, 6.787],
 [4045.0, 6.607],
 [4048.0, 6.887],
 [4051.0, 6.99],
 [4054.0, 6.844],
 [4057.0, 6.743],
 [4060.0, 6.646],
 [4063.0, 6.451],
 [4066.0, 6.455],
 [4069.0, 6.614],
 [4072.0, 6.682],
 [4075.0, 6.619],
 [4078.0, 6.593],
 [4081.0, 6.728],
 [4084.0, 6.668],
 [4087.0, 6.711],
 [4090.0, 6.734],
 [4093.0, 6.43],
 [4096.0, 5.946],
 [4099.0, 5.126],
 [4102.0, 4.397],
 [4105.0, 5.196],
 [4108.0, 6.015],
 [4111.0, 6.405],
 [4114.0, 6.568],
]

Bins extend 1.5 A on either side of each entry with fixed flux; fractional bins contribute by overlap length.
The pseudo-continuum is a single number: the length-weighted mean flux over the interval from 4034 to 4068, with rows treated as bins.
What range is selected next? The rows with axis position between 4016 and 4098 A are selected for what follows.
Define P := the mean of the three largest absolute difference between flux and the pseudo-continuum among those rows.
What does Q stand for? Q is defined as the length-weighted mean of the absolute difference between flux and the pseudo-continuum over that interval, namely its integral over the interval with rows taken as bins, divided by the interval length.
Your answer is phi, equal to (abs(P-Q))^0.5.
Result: 0.5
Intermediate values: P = 0.4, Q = 0.15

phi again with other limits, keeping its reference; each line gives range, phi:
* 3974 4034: 0.7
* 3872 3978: 1.7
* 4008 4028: 0.3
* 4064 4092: 0.3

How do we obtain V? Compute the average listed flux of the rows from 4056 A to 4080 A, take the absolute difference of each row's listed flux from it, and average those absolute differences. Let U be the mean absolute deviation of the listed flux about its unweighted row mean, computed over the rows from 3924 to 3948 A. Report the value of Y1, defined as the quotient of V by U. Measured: 0.1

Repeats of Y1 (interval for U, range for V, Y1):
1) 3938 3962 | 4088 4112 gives 3.5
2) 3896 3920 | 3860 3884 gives 0.8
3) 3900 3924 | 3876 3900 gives 3.0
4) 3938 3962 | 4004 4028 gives 0.5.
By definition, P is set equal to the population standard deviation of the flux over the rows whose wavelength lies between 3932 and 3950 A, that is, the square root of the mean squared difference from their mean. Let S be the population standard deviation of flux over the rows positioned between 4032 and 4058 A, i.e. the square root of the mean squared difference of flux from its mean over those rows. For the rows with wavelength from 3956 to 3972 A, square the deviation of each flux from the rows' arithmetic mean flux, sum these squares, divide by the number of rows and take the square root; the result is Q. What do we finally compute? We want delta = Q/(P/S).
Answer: 0.13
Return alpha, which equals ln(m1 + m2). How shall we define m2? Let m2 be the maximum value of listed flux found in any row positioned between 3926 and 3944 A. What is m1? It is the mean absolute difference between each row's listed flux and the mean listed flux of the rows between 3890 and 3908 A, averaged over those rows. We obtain 1.87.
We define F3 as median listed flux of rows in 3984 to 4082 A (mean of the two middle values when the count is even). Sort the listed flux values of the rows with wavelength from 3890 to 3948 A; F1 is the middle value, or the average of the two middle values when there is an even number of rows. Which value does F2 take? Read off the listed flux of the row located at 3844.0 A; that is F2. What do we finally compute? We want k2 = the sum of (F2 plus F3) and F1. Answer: 19.0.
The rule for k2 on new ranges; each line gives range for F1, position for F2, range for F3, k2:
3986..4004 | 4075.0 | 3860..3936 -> 19.5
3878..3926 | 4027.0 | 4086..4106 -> 18.8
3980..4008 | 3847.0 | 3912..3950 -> 19.4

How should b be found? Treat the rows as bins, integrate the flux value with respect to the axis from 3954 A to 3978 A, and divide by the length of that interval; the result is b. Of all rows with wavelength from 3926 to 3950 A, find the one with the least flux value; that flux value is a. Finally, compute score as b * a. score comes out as 12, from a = 2.396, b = 5.0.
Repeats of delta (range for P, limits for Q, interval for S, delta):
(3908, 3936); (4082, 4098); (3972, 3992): 0.14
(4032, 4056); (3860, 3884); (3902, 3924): 0.44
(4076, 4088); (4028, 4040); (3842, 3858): 0.39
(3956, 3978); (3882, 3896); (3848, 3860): 0.08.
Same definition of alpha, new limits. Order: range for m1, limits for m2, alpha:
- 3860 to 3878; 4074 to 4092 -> 1.92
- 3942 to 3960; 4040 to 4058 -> 1.95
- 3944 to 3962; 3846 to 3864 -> 1.92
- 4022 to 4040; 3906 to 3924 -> 1.91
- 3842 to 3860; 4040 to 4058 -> 1.97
